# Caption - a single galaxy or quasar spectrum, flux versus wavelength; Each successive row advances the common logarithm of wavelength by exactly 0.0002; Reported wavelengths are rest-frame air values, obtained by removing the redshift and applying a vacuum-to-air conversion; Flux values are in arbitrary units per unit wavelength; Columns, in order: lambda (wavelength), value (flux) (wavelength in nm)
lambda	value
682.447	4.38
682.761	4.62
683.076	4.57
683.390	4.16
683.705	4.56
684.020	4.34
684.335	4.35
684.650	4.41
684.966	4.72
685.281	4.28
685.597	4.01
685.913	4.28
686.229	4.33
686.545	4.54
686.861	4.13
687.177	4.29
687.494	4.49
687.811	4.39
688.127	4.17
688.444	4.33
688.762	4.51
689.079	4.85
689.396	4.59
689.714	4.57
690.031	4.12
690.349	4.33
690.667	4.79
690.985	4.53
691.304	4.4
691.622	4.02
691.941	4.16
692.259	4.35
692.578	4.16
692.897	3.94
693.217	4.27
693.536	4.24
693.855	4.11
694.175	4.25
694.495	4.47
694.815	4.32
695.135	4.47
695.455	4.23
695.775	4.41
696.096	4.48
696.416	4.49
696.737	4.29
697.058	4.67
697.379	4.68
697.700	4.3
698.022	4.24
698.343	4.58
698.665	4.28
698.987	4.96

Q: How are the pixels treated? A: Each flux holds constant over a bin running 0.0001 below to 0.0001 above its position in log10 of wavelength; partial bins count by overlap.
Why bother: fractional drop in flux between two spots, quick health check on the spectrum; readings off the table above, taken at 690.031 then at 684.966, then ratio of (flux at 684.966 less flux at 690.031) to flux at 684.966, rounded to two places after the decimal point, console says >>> 0.13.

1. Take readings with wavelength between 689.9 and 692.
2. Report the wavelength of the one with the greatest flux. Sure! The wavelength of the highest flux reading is 690.667 nm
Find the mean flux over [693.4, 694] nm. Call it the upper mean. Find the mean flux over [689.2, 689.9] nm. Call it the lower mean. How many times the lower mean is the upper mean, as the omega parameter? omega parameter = 0.912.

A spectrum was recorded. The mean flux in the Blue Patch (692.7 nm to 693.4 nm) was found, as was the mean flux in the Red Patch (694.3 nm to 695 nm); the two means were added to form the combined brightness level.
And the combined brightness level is 8.50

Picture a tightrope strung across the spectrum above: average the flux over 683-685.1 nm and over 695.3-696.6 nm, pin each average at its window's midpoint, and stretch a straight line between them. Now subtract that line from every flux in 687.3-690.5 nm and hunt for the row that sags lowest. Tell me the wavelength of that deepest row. 690.031 nm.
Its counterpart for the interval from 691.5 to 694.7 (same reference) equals 692.897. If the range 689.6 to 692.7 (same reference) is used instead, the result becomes 691.622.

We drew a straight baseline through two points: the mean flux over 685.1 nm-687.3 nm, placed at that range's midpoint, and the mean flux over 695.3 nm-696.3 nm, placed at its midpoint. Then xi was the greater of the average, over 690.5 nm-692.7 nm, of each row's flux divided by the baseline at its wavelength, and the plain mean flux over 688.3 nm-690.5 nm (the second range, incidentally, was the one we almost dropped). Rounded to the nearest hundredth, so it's 4.47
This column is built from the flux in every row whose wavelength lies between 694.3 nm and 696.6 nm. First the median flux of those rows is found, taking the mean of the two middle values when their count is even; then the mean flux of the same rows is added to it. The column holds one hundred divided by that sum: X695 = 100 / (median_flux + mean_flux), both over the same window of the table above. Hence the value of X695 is 11.3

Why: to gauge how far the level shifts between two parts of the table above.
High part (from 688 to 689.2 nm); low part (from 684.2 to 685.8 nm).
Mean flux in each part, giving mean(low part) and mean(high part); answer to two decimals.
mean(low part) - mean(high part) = -0.11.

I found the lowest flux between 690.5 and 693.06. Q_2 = 3.94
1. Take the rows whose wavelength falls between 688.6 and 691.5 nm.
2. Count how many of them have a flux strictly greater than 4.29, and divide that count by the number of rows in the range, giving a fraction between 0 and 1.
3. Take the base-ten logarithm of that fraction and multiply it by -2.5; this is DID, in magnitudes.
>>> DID 0.13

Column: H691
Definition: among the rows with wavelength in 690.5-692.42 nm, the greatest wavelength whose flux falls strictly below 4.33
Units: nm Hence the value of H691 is 691.941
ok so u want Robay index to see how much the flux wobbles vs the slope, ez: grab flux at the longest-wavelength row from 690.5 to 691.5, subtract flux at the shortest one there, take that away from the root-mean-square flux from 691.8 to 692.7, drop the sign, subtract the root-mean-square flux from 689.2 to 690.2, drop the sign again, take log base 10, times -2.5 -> 1.8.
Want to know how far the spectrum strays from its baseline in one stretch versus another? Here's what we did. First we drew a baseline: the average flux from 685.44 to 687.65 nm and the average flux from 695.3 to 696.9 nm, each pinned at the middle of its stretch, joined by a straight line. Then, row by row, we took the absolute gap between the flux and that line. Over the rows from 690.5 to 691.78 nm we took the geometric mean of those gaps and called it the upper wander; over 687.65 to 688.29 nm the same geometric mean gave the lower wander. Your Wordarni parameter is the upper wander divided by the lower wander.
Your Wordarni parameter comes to 1.9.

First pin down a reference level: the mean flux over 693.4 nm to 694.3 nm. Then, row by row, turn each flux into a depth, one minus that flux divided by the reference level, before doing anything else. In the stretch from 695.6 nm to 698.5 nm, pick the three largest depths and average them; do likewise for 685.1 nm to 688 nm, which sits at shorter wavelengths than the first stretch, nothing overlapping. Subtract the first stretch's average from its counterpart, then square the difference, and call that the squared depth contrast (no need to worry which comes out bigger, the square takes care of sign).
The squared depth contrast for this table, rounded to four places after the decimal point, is 0.0011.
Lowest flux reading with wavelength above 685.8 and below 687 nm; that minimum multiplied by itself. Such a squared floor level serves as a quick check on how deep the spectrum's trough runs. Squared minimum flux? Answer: 17.1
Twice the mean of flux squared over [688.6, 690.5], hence 41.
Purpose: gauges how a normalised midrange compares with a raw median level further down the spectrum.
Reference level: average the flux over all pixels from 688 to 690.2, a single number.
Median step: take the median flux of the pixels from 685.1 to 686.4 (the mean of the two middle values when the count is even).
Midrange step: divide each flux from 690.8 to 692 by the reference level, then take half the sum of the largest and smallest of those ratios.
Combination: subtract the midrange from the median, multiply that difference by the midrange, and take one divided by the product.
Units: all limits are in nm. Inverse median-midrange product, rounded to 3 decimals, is 0.314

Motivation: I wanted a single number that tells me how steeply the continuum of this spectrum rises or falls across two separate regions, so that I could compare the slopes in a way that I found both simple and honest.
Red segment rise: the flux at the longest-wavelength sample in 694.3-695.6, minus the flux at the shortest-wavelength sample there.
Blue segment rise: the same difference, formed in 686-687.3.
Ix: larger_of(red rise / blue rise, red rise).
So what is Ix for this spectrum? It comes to 6.0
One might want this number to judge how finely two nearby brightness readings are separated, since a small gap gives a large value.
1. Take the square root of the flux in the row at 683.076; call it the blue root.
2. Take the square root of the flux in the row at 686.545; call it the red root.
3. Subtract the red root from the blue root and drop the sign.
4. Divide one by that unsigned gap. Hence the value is 142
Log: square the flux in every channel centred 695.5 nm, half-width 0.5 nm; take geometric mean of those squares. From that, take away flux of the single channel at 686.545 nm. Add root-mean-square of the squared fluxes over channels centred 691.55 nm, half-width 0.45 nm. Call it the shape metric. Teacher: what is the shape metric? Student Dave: 32.2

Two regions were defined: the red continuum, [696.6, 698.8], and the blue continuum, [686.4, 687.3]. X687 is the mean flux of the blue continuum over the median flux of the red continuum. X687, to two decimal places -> 1.00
